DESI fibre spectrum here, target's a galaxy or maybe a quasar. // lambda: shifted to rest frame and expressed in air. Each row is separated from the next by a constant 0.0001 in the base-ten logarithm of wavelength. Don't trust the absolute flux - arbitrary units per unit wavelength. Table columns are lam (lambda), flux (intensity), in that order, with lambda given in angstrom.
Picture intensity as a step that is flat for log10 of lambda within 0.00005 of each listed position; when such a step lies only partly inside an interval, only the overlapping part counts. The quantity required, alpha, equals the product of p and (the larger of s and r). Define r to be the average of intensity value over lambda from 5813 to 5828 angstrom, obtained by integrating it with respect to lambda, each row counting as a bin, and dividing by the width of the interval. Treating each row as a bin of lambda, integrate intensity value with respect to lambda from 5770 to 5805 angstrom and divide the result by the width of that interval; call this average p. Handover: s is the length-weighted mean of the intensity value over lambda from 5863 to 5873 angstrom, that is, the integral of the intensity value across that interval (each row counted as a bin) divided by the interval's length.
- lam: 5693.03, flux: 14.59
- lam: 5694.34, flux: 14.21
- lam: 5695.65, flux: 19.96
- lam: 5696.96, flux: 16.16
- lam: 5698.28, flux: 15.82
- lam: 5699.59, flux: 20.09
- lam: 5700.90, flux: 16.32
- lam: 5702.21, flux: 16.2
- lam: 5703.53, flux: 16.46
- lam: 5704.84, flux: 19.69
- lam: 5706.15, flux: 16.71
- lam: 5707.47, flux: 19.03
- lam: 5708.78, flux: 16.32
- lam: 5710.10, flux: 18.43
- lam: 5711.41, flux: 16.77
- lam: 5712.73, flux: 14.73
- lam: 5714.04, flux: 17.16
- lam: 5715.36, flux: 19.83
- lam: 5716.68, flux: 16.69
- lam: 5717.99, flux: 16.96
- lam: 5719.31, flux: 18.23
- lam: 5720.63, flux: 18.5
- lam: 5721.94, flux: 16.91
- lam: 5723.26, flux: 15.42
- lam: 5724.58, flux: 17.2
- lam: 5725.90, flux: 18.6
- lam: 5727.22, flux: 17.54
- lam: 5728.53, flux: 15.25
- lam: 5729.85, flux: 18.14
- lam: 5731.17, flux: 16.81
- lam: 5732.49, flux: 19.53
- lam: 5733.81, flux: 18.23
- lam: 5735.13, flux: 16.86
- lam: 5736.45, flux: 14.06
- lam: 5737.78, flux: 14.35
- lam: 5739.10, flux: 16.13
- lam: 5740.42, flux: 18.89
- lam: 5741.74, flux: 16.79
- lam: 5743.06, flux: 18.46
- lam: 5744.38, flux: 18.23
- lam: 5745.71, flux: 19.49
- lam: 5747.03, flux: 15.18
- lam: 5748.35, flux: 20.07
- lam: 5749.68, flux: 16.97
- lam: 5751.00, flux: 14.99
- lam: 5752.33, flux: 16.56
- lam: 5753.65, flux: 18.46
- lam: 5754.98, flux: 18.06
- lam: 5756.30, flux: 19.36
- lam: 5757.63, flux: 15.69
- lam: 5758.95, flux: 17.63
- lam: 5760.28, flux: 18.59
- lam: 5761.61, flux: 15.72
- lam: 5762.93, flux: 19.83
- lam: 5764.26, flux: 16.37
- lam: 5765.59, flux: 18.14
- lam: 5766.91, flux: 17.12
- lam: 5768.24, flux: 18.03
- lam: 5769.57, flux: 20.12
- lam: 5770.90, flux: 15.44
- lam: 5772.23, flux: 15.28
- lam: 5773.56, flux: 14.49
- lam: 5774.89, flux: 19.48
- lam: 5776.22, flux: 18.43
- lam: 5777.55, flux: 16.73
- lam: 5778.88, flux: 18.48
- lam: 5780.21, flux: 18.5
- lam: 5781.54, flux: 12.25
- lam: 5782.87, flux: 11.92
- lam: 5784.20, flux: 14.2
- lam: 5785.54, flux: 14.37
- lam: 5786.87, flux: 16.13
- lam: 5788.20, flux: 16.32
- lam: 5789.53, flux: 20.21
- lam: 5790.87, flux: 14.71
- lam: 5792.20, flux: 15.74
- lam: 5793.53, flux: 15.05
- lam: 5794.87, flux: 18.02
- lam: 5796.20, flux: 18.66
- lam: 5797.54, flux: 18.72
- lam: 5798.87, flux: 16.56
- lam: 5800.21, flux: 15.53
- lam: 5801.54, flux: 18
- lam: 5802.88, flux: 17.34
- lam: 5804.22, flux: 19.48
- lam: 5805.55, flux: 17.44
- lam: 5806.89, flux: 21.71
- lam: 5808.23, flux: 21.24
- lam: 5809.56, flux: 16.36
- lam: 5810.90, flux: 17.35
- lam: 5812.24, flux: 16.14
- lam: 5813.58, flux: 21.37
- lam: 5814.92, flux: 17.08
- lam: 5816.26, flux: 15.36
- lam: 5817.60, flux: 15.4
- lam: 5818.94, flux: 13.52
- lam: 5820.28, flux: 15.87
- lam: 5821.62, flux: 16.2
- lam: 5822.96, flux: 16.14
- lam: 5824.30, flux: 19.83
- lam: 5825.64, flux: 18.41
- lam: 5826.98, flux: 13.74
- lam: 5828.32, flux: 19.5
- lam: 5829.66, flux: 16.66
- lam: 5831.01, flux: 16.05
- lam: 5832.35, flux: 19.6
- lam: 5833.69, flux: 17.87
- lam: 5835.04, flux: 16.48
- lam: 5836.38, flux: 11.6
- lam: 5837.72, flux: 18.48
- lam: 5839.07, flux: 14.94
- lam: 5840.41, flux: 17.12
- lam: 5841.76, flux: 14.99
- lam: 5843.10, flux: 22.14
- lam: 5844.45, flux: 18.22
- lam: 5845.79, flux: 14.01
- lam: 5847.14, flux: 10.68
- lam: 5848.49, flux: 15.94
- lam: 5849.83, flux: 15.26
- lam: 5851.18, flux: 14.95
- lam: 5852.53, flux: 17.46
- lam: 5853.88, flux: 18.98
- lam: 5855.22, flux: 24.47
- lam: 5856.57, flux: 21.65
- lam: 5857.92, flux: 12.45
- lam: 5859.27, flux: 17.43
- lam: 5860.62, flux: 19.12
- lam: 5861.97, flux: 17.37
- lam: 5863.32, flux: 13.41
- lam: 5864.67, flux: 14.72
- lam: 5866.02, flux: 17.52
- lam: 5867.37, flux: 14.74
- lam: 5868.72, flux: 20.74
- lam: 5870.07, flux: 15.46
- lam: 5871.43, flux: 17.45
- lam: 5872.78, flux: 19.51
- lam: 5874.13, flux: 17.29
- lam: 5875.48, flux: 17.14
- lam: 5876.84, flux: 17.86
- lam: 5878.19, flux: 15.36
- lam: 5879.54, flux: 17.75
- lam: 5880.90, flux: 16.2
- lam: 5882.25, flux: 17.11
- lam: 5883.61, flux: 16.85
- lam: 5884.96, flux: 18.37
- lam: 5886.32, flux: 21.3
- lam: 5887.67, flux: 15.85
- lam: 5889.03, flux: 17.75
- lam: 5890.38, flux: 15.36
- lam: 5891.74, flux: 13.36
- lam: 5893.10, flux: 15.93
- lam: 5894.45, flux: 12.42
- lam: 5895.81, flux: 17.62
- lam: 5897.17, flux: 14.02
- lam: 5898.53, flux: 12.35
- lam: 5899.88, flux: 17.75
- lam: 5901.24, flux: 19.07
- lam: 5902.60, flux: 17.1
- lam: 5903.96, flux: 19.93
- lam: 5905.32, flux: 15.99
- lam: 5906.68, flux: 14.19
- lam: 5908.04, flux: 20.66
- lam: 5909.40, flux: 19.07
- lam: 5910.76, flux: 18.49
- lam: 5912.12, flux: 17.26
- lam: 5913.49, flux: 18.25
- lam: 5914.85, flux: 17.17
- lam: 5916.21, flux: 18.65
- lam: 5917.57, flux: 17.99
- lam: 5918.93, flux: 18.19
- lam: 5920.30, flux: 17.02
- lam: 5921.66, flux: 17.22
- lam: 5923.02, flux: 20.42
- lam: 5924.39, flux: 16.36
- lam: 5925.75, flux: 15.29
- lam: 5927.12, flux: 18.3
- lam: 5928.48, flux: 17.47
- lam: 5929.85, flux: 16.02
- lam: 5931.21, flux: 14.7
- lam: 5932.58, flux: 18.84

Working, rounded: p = 16.6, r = 16.67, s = 16.7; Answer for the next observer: 276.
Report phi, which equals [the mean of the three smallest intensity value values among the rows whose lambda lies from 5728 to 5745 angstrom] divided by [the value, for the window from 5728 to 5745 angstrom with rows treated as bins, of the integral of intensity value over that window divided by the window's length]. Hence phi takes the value 0.85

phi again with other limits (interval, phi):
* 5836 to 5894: 0.69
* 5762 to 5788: 0.77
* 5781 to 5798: 0.81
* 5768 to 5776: 0.88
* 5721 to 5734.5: 0.91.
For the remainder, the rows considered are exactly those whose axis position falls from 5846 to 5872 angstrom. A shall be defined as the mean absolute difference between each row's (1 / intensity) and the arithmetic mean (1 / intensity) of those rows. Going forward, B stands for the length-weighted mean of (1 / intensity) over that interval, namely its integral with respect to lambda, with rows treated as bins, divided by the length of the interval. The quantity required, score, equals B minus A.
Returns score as 0.0524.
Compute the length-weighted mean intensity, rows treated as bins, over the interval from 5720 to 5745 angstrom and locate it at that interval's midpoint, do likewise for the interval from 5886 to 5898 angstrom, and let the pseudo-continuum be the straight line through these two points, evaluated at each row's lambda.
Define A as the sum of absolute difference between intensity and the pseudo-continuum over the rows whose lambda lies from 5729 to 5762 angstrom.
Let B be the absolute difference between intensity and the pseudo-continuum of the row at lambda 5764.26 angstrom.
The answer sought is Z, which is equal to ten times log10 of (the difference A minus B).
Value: 15.5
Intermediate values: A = 36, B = 0.5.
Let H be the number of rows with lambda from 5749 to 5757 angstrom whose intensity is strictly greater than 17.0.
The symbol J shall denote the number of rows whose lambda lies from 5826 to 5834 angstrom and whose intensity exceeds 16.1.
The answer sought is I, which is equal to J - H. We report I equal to 1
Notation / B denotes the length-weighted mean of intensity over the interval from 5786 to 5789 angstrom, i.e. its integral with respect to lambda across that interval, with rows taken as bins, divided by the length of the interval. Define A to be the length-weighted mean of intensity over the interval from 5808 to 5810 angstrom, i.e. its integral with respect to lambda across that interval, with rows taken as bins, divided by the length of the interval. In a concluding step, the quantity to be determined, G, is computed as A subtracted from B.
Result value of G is -2.3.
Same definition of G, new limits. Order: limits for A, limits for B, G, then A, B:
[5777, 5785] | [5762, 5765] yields 2.6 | 15.31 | 17.9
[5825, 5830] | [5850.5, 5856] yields 1.9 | 17.12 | 19.0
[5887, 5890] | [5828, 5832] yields 0.7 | 16.67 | 17.4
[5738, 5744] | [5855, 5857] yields 5.5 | 17.39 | 22.9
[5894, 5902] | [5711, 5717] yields 1.4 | 15.64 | 17.0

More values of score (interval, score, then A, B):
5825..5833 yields 0.0522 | 0.0064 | 0.0587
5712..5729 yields 0.0549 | 0.0037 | 0.0586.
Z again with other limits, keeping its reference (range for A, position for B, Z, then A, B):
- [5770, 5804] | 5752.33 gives 16.5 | 45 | 0.4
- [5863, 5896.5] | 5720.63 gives 16.4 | 45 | 1.2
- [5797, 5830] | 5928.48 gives 16.2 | 44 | 2.0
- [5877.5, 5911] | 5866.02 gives 17.1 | 53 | 1.5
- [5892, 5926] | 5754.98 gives 17.6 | 58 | 1.1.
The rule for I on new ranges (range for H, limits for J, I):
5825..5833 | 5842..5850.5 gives -1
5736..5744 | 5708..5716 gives 3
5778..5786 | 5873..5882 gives 3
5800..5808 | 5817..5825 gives -2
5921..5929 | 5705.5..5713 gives 1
